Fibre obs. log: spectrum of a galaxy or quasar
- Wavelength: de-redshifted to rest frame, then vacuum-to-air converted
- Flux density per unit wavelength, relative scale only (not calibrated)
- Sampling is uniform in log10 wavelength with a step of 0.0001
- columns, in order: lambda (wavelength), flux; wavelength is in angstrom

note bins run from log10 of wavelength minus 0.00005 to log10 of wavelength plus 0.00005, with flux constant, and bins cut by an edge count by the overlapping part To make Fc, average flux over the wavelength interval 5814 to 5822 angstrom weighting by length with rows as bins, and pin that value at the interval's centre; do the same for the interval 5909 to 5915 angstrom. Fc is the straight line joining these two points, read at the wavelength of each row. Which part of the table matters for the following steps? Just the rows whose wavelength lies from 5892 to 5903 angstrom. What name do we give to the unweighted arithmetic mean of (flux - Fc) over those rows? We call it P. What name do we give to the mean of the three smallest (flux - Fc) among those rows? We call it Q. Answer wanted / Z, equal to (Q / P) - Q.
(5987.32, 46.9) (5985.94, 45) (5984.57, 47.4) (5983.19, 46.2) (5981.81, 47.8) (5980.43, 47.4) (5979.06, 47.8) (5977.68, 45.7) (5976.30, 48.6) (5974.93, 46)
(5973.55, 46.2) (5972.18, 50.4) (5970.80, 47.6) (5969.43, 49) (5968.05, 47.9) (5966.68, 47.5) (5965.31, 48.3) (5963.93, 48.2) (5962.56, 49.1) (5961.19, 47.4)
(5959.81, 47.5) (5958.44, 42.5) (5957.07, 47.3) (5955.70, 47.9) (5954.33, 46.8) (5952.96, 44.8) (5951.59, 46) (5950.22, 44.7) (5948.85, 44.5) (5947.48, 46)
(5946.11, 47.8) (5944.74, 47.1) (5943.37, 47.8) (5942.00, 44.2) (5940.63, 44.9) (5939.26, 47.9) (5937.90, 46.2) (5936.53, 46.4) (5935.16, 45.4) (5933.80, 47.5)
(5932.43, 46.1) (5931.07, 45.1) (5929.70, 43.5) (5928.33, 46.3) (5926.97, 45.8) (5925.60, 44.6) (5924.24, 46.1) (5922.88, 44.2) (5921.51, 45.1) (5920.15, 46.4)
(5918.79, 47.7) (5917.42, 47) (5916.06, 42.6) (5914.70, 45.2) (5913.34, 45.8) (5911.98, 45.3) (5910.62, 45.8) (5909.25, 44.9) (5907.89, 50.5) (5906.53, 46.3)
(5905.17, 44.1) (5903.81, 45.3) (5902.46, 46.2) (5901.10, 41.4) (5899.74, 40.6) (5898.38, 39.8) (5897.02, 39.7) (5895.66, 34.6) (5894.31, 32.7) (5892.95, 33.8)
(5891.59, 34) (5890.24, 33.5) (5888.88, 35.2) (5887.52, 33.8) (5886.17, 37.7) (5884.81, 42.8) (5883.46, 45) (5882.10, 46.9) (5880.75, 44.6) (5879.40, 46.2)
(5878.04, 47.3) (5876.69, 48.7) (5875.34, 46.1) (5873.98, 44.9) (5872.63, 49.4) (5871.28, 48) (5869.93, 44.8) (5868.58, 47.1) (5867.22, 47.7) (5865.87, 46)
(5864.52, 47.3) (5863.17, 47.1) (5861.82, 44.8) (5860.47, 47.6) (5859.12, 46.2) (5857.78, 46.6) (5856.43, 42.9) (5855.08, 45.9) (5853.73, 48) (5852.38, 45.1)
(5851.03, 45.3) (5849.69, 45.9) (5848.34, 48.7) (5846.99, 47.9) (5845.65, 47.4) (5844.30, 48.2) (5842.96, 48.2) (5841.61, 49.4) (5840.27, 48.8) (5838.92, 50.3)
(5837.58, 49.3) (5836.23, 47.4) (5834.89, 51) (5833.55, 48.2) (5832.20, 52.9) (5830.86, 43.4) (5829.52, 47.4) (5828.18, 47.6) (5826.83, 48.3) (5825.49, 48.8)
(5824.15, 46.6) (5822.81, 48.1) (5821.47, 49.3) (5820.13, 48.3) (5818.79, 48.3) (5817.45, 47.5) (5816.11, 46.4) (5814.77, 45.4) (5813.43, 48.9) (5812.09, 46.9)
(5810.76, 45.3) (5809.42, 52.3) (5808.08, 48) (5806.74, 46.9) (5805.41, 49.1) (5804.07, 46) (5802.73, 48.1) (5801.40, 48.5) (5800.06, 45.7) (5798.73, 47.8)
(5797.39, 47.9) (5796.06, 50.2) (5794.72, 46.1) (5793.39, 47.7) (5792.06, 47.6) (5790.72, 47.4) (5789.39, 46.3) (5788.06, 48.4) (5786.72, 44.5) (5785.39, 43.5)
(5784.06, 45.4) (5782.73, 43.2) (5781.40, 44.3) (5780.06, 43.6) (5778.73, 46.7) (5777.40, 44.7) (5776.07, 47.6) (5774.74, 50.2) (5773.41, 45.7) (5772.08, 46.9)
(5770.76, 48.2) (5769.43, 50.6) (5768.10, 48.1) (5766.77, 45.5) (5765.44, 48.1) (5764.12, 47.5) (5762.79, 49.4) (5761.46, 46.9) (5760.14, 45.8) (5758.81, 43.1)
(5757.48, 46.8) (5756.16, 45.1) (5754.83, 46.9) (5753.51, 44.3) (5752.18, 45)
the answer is 13.8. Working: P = -7.1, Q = -12.1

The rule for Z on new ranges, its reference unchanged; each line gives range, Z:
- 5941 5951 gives 0.0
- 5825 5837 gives 0.1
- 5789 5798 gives 4.8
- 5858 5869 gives -2.7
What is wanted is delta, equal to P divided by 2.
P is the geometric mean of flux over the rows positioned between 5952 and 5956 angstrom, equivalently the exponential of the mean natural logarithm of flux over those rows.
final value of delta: 23.2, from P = 46.5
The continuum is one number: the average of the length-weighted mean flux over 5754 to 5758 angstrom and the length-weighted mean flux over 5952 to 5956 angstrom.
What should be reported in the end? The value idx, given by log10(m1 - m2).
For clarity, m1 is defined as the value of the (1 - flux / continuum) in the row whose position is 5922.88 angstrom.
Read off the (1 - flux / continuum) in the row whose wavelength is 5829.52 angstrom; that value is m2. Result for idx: -1.2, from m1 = 0.05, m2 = -0.024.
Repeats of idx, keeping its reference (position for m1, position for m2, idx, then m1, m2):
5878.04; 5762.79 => -1.3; -0.02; -0.067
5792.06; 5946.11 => -2.4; -0.03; -0.032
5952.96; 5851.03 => -2.0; 0.03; 0.022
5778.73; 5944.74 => -2.1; -0.01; -0.017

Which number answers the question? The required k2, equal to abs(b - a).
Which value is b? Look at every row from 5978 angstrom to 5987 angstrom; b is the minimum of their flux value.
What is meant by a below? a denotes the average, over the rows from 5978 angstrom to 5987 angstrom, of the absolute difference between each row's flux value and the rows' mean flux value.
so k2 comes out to 44.1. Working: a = 0.9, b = 45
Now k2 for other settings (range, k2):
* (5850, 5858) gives 41.7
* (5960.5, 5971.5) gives 46.9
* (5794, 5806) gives 44.5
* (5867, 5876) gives 43.4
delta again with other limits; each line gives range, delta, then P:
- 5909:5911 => 22.7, 45.3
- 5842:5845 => 24.1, 48.2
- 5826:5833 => 23.9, 47.8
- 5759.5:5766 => 23.8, 47.5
